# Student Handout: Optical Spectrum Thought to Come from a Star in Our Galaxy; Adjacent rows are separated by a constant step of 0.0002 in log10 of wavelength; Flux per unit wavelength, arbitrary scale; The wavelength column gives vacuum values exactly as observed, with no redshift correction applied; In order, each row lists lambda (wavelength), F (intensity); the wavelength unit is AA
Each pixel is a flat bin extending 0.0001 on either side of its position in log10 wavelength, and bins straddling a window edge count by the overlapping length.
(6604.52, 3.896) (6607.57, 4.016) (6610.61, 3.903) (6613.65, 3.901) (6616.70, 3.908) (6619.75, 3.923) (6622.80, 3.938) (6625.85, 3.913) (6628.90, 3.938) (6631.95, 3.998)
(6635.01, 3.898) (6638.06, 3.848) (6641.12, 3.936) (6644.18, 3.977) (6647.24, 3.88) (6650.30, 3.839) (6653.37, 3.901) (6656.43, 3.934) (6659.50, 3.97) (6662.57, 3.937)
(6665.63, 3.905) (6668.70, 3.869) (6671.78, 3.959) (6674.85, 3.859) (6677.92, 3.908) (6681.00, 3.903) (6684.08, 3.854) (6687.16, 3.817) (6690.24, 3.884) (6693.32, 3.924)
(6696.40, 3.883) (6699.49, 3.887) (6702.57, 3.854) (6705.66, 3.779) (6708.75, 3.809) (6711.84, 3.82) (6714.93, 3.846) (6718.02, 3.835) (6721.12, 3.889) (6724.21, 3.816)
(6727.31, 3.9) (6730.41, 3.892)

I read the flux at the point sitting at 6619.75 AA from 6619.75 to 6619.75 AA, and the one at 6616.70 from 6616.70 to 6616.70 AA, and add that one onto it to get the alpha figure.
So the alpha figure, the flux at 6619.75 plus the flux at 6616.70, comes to 7.83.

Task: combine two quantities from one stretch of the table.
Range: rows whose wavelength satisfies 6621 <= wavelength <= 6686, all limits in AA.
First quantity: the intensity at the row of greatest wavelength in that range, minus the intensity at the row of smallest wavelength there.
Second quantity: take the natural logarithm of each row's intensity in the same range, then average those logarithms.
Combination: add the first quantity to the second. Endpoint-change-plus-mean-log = 1.28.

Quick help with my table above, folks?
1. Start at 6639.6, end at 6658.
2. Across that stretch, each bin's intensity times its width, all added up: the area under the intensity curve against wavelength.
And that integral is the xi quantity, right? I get 71.9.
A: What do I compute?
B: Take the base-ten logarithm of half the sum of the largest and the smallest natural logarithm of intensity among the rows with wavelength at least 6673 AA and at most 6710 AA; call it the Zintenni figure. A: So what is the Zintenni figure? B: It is 0.130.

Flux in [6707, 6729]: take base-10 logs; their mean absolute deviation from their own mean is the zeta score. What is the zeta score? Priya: 0.0032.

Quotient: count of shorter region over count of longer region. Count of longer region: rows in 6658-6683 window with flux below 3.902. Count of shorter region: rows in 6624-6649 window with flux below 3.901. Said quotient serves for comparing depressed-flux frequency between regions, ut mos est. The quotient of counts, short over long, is 1.5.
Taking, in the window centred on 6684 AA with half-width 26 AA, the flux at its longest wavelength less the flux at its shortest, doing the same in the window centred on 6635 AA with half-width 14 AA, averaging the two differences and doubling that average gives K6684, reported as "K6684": -0.22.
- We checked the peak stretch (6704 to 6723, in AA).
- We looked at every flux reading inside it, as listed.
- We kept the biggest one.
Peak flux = 3.889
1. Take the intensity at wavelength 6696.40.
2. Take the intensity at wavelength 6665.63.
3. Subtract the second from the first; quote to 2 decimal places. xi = -0.02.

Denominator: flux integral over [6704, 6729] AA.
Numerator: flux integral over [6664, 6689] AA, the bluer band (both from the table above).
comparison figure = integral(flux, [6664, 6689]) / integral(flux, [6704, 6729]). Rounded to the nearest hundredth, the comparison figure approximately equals 1.01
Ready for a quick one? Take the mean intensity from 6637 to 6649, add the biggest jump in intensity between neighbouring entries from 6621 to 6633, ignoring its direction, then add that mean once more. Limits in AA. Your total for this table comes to 7.88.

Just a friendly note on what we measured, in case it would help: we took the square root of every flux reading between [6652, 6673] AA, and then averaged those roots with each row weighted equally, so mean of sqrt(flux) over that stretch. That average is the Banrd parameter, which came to 1.98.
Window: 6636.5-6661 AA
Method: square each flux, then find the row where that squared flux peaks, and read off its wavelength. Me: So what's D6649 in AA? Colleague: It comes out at 6644.18 AA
